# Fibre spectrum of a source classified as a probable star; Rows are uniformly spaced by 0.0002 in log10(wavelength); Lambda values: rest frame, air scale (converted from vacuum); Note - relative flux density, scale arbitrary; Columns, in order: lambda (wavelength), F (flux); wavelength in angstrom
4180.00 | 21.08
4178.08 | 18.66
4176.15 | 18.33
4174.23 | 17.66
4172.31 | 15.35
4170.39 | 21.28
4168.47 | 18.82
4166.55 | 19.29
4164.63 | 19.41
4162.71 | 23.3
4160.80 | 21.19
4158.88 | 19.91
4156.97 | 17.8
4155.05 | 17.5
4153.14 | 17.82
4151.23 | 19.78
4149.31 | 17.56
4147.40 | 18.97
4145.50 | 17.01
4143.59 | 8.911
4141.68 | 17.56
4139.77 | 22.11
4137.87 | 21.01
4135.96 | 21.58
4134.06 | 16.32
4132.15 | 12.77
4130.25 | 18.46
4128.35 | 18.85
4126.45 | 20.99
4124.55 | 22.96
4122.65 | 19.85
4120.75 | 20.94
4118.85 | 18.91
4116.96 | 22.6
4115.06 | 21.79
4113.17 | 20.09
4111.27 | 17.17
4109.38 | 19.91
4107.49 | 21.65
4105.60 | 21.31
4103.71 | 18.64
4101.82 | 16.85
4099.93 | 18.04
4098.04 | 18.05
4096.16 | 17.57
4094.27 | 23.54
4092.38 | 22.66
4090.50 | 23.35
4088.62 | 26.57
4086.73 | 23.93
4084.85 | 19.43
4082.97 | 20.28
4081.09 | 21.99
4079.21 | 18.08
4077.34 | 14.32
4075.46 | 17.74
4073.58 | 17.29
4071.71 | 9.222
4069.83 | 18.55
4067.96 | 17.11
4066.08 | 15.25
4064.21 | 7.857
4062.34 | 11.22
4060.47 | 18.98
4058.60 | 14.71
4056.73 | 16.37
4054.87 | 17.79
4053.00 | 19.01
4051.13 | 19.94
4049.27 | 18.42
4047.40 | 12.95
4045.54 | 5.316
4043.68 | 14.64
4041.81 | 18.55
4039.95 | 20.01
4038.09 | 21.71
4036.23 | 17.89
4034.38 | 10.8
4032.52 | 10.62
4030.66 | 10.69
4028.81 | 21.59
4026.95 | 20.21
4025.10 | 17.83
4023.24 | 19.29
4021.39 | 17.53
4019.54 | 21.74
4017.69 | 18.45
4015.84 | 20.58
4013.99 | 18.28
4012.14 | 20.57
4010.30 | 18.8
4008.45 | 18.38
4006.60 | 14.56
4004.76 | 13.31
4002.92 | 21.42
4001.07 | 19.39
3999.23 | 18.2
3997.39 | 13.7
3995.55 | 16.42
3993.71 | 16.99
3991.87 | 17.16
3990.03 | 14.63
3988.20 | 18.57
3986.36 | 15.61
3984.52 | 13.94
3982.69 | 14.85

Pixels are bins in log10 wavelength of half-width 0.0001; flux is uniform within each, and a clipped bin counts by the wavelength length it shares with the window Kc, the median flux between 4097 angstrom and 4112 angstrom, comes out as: 18.3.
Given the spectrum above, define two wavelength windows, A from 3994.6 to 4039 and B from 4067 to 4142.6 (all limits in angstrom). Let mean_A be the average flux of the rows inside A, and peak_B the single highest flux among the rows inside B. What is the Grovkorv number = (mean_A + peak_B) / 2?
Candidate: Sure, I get 22.1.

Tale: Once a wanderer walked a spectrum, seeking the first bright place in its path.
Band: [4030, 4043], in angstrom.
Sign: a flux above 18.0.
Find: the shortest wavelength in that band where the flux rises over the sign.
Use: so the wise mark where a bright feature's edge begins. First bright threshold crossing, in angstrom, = 4038.09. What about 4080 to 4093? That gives 4081.09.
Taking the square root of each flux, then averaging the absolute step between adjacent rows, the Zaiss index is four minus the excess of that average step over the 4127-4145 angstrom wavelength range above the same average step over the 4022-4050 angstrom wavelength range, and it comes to 4.08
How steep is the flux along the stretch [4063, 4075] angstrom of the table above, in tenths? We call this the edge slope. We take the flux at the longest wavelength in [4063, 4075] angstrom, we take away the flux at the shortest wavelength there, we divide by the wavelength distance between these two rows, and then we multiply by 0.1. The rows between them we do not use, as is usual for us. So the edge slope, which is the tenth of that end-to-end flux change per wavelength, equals 0.101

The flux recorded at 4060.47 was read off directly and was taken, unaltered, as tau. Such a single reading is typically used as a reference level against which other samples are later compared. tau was 18.98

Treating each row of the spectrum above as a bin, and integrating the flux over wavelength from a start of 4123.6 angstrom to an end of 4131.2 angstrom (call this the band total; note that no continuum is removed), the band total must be 154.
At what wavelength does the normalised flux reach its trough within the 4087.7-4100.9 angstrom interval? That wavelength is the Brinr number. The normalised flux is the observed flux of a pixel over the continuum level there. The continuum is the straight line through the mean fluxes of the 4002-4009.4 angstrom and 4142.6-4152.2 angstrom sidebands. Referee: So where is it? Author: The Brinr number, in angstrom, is 4096.16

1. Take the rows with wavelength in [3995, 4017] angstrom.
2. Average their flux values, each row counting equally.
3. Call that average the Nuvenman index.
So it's 17.8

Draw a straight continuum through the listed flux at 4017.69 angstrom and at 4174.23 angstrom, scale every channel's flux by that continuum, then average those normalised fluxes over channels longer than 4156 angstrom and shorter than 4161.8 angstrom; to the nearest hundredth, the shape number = 1.11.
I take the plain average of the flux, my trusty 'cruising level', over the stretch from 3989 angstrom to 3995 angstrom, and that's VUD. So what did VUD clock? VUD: 16.3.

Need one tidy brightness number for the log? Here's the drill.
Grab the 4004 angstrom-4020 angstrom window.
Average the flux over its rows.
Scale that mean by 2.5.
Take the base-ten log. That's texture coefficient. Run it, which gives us 1.66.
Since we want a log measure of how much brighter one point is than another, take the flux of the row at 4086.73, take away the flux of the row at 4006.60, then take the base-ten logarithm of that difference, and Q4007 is 1.0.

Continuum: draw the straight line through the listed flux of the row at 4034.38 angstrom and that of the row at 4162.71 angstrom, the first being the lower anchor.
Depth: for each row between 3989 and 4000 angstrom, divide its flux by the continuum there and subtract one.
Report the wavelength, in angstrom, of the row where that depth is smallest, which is 3997.39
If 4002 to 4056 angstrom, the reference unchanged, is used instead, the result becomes 4045.54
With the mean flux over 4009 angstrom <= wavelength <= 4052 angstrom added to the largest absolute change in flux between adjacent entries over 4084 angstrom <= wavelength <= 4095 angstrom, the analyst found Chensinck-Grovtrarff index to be 22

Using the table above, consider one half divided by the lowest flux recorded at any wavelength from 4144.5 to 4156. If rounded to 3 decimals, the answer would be 0.029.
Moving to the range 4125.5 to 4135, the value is 0.039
